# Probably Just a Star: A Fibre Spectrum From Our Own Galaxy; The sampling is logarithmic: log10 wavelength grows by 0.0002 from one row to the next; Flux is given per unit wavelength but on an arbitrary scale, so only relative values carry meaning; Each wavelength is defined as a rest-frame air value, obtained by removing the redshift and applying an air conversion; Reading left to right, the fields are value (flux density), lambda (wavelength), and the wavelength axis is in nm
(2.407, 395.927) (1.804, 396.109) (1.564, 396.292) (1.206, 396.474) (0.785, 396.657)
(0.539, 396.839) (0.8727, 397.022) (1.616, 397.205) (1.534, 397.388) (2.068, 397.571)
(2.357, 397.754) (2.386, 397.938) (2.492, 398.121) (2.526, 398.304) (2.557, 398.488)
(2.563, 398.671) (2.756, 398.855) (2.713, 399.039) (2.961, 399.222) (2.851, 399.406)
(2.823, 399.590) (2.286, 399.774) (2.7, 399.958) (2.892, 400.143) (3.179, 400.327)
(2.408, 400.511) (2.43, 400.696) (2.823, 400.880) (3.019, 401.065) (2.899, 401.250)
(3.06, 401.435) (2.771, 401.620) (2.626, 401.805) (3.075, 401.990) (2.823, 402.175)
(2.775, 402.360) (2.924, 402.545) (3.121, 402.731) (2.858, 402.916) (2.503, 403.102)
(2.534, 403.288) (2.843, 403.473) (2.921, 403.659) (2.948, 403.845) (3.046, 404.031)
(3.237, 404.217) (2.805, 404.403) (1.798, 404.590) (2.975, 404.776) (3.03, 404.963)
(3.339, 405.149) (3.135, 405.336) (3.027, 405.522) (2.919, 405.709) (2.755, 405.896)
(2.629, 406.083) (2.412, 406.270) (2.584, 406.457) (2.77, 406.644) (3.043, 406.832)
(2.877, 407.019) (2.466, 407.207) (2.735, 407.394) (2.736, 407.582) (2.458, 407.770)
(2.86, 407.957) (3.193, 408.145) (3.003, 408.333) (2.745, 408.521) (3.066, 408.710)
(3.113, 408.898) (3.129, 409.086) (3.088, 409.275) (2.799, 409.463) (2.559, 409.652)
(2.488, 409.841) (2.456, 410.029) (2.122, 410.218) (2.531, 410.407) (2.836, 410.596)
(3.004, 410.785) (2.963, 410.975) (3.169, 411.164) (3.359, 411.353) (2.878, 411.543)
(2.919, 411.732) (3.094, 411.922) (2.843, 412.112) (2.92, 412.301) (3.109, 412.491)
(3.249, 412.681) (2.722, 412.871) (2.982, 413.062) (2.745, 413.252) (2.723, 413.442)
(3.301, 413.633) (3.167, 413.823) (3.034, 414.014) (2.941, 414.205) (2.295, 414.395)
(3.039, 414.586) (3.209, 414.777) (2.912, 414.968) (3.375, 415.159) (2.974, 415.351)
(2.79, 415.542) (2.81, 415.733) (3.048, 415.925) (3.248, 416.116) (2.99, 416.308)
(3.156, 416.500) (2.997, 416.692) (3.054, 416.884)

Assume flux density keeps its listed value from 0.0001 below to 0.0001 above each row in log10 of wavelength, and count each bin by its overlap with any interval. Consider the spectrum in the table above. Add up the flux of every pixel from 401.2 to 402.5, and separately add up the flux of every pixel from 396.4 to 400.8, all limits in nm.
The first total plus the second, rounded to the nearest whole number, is 74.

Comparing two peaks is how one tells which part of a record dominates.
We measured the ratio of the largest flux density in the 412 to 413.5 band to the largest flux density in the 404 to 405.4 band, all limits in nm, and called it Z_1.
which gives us 0.97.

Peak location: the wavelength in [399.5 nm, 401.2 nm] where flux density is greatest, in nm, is 400.327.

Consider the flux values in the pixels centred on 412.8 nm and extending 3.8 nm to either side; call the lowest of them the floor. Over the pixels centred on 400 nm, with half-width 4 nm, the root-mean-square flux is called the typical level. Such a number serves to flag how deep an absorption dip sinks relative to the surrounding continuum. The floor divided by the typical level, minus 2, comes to -1.16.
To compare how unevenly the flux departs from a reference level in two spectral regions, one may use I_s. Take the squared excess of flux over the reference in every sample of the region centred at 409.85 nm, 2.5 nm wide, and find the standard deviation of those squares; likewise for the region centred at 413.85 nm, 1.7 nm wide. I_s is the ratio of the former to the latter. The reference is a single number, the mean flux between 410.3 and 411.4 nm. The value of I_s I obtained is 1.4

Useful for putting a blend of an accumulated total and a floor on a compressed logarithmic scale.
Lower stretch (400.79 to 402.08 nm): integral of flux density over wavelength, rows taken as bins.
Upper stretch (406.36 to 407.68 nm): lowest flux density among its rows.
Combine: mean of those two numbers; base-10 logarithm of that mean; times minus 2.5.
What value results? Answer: -1.23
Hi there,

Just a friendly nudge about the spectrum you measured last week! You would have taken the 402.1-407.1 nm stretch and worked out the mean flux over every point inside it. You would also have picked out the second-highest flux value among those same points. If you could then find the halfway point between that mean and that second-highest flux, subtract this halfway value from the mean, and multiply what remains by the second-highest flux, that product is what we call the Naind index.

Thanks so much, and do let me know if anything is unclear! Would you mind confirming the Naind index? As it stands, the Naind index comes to -0.645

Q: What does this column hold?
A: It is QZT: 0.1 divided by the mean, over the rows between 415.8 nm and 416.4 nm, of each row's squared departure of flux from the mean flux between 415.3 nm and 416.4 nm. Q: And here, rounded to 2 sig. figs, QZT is 3.8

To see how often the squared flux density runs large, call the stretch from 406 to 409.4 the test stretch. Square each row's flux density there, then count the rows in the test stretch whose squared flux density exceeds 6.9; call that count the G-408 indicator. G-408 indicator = 14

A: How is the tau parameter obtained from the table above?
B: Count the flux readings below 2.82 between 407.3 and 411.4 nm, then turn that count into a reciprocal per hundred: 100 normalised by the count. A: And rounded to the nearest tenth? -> 10.0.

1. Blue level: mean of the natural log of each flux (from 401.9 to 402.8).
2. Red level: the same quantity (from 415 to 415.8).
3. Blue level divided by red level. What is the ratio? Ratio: 0.99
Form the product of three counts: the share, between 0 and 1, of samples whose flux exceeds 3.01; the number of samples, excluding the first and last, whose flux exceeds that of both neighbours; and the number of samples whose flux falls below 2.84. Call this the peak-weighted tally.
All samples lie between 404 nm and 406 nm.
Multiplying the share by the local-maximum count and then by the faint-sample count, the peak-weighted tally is 3.3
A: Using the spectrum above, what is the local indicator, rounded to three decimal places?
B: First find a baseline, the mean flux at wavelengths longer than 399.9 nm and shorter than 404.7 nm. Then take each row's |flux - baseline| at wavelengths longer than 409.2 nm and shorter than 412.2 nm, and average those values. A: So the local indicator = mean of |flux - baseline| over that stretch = 0.248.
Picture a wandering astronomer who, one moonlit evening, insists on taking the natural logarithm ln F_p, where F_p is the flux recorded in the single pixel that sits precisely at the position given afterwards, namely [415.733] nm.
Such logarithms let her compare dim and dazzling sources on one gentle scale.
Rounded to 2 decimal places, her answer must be 1.03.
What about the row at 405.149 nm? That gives 1.21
